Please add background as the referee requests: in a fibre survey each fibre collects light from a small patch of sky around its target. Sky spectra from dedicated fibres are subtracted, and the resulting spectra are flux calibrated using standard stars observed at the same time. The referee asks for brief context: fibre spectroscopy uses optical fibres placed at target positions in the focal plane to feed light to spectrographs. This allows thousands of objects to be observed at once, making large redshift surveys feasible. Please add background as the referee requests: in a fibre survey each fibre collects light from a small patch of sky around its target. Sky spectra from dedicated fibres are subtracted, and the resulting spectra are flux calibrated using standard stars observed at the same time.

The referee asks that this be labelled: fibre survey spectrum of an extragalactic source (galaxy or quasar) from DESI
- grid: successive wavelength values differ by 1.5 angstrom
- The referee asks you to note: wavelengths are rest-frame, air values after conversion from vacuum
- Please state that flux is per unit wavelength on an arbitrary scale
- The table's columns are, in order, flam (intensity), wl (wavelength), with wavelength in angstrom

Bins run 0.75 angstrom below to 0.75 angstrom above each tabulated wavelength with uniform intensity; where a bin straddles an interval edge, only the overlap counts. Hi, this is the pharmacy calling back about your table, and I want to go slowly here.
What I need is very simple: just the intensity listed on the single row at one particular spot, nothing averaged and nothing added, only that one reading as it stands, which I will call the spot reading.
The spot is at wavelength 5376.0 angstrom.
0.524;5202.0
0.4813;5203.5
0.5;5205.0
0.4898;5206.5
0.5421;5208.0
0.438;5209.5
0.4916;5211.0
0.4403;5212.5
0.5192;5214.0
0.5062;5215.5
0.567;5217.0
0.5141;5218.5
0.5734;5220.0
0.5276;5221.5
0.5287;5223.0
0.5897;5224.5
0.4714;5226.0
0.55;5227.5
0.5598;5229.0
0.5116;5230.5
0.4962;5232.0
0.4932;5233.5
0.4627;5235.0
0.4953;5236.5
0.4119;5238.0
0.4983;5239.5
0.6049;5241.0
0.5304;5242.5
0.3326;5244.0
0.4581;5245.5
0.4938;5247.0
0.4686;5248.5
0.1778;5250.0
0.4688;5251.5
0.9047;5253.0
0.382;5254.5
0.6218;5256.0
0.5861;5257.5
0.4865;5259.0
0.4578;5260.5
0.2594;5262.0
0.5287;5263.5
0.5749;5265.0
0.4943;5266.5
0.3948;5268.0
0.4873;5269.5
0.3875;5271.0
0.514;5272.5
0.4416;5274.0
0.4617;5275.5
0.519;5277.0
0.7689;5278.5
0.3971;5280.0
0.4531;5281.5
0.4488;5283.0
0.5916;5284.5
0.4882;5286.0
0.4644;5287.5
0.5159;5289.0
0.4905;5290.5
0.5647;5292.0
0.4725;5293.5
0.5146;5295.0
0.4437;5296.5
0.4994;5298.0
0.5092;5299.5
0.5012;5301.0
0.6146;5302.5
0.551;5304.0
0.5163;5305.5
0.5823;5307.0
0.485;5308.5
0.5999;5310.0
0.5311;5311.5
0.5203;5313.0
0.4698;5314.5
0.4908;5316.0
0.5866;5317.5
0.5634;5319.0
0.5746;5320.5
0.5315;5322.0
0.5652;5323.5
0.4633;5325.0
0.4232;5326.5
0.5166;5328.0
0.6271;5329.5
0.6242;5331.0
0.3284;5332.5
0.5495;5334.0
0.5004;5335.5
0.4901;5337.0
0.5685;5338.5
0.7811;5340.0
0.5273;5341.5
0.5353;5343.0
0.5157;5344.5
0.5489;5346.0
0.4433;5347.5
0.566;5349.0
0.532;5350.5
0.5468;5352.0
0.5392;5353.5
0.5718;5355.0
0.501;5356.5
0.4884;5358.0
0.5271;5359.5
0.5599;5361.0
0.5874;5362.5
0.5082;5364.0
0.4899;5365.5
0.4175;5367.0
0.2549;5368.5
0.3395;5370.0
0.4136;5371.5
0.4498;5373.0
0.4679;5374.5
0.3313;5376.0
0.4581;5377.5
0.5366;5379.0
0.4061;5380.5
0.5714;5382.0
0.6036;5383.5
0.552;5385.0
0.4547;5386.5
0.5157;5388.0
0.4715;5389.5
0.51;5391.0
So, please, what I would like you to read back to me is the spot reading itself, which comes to 0.3313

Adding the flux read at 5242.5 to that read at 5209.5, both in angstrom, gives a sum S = 0.97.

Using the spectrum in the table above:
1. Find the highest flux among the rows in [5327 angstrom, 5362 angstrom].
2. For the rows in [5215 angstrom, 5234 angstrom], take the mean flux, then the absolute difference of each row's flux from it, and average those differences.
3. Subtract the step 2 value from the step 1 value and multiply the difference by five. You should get 3.8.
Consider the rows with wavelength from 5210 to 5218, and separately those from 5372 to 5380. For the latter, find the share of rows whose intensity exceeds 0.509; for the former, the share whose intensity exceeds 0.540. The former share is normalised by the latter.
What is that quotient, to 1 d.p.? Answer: 1.0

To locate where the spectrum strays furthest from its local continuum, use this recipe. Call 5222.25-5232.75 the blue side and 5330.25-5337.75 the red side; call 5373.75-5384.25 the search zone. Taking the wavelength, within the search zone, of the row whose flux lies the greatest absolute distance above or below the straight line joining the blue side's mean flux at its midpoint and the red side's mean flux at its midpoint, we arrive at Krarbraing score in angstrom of 5376.0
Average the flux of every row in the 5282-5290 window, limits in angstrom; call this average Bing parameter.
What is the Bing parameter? 0.50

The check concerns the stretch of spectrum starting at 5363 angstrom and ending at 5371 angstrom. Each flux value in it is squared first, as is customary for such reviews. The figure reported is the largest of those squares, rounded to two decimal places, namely 0.26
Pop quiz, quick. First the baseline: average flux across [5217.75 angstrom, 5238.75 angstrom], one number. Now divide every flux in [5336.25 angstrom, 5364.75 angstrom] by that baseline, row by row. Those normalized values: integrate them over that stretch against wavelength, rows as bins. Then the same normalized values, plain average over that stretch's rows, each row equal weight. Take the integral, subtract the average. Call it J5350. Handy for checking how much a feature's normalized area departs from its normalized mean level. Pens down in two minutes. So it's 29.2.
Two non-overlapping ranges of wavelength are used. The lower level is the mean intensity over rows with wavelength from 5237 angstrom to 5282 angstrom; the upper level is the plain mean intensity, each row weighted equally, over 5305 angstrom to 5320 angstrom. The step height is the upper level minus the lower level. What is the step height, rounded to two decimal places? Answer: 0.05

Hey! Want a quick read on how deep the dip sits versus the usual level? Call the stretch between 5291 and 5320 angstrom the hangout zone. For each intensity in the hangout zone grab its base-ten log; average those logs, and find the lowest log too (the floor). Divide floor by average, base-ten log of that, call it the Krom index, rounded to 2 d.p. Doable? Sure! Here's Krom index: 0.10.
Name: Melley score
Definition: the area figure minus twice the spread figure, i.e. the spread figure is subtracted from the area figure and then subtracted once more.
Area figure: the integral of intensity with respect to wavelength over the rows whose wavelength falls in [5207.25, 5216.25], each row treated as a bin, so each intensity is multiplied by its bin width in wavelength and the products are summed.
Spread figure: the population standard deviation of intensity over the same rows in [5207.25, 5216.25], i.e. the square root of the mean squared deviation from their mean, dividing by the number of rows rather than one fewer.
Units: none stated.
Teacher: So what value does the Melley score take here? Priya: 4.33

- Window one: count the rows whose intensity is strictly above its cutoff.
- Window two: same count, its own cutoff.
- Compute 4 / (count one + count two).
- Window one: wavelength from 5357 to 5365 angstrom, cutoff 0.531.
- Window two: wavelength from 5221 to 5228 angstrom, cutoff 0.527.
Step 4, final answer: 0.67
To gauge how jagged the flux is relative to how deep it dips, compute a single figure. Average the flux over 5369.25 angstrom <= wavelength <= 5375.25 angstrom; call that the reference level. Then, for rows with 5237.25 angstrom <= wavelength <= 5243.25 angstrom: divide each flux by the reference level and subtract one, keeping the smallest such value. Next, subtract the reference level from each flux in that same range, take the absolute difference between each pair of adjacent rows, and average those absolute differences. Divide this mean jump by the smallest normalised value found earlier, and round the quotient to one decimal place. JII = -6.4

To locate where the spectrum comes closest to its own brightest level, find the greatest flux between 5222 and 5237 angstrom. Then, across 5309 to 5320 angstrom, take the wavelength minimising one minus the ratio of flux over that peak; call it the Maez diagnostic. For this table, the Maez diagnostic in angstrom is 5310.0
